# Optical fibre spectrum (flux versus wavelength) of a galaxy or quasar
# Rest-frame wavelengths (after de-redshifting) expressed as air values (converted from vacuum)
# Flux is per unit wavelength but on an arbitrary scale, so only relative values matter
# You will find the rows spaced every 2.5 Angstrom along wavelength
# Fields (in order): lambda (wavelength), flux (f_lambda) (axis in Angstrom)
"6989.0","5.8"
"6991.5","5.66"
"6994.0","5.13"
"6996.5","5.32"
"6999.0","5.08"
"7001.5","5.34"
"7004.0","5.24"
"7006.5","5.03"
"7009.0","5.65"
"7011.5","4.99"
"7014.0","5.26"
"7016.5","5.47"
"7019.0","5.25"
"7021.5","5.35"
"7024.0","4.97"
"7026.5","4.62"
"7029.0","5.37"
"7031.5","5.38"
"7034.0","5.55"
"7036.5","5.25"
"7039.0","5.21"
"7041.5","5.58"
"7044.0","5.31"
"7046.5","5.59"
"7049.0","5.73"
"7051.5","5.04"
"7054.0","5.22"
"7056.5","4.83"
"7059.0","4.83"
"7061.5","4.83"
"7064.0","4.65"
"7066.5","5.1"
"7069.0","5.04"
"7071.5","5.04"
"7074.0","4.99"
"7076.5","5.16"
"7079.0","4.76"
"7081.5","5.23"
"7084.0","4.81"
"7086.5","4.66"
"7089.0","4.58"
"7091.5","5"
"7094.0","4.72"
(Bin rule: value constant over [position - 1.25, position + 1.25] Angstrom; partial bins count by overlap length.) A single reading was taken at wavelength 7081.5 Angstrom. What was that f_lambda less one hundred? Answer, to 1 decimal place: -94.8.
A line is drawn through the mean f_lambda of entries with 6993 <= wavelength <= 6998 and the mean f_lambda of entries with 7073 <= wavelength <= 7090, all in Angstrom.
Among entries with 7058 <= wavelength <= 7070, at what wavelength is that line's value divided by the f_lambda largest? 7064.0 Angstrom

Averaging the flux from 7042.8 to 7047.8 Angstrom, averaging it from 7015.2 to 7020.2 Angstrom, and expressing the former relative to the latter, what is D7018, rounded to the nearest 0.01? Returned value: 1.02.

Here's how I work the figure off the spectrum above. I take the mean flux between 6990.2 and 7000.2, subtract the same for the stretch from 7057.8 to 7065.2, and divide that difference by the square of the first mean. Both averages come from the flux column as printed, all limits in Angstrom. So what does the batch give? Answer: 0.019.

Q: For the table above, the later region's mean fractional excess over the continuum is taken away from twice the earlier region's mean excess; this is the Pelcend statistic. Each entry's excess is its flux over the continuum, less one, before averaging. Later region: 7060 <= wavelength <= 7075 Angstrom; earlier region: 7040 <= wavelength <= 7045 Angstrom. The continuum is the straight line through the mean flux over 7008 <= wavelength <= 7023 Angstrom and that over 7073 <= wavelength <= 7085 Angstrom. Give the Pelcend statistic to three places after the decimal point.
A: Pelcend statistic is 0.123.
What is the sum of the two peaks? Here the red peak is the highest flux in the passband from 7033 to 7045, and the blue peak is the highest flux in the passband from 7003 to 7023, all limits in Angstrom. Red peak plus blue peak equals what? 11.2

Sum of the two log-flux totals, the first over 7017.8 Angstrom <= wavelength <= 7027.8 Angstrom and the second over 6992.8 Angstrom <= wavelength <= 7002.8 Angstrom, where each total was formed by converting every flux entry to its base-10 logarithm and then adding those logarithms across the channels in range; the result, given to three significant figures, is 5.68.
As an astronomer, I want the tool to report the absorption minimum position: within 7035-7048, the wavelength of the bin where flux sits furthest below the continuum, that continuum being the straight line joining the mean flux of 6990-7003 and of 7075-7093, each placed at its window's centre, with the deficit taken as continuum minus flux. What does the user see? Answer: 7039.0 Angstrom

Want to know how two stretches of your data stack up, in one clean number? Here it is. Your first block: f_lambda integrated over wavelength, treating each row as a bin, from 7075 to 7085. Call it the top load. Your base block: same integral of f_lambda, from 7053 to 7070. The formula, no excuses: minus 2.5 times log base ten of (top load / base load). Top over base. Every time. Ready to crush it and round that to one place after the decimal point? 0.6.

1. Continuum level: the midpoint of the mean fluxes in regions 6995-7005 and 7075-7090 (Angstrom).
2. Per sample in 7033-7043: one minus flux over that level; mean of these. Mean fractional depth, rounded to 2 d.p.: -0.07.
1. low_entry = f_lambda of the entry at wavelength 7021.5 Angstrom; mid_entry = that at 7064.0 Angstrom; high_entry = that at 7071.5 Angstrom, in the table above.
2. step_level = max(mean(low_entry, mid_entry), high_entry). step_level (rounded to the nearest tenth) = 5.0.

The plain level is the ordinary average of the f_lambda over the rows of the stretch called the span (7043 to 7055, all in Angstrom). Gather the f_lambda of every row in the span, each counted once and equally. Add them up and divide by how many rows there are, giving 5.38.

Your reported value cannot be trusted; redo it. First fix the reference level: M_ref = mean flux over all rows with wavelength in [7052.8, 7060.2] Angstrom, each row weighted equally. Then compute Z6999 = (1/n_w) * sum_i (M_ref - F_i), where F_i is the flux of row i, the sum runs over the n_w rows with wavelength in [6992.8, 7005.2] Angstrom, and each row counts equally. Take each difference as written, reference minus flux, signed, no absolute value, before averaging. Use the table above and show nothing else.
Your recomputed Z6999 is -0.26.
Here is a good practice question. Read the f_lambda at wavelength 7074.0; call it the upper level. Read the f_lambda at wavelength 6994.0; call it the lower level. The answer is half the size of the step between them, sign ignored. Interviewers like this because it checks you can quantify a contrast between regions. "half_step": 0.07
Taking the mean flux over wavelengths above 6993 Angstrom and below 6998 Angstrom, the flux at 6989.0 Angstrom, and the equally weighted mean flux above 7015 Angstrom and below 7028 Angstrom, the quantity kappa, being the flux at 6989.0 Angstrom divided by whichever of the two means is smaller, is 1.13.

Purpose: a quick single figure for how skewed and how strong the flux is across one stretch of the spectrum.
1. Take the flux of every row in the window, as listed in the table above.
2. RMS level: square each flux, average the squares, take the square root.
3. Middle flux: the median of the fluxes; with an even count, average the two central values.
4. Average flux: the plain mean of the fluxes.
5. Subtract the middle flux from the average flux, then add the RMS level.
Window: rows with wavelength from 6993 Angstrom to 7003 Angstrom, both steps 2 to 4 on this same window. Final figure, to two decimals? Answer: 5.21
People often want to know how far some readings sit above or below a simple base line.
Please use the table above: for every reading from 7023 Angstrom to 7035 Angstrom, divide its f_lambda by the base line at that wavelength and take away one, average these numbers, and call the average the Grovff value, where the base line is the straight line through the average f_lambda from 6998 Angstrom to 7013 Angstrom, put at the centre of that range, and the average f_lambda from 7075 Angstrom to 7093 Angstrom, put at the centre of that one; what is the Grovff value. 0.01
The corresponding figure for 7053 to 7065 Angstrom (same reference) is -0.02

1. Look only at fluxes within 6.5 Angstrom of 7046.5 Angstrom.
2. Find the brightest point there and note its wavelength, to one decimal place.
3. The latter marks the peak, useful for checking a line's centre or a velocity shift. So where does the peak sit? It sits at 7049.0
